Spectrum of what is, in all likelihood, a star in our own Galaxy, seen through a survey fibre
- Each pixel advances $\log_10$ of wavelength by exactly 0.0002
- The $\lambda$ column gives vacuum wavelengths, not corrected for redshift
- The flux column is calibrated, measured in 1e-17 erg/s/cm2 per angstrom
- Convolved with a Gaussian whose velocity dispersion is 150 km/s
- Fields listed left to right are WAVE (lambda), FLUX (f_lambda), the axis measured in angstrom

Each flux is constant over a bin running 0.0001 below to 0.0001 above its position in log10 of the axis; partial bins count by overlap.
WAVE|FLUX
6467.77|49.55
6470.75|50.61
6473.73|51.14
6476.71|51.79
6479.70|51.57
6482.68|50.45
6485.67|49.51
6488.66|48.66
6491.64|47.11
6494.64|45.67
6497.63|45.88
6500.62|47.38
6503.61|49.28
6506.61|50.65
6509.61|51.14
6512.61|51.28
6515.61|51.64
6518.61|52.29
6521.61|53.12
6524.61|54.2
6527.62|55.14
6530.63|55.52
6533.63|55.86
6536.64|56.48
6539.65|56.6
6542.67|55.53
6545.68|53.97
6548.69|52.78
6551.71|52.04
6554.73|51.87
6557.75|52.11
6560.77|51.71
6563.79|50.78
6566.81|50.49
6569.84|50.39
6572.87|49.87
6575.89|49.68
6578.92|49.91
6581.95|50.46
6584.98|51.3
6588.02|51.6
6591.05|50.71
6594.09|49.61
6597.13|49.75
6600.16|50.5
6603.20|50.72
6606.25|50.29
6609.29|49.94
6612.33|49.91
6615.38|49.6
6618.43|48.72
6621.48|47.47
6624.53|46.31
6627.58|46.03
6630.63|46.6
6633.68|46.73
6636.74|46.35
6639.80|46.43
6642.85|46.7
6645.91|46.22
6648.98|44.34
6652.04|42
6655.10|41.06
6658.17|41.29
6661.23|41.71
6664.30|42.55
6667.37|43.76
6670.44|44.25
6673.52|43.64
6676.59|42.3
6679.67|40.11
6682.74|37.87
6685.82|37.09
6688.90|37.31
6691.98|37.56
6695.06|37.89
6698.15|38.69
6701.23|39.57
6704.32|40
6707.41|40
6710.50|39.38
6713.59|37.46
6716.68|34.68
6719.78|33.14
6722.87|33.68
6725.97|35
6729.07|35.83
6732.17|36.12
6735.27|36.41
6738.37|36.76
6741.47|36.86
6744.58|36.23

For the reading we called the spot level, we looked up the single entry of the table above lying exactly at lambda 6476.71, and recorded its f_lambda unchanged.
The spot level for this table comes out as 51.79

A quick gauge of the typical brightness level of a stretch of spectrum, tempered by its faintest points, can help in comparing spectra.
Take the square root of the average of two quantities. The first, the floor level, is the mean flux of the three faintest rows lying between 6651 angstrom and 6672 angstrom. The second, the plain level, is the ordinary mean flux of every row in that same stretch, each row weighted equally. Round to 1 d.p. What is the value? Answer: 6.5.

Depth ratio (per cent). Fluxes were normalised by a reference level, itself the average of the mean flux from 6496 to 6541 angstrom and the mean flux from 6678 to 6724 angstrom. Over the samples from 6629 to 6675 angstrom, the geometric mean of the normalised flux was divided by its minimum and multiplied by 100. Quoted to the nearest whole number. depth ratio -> 108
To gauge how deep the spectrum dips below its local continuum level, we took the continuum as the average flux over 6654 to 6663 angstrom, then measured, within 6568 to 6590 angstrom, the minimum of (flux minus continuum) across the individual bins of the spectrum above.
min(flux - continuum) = 8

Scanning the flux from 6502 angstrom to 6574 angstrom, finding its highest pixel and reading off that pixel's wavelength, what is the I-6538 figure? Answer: 6539.65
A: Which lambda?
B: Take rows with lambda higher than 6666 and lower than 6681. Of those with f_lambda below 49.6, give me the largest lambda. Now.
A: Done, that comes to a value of 6679.67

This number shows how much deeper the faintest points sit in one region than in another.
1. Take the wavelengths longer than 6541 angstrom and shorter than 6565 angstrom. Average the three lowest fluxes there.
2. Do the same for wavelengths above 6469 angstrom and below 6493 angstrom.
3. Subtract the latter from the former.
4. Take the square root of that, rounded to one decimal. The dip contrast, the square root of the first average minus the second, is 1.7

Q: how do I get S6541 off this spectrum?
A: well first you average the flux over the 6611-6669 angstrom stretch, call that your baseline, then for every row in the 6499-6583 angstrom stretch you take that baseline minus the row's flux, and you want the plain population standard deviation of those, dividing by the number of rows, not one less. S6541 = 2.4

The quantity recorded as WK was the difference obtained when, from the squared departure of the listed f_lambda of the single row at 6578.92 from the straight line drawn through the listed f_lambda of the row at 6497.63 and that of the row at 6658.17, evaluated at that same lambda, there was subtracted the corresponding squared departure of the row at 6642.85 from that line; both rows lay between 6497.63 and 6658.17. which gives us 16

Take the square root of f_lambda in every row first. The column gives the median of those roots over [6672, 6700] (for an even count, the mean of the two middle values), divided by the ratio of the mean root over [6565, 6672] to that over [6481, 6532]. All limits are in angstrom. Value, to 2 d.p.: 6.35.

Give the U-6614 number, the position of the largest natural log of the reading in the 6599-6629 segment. 6603.20 angstrom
